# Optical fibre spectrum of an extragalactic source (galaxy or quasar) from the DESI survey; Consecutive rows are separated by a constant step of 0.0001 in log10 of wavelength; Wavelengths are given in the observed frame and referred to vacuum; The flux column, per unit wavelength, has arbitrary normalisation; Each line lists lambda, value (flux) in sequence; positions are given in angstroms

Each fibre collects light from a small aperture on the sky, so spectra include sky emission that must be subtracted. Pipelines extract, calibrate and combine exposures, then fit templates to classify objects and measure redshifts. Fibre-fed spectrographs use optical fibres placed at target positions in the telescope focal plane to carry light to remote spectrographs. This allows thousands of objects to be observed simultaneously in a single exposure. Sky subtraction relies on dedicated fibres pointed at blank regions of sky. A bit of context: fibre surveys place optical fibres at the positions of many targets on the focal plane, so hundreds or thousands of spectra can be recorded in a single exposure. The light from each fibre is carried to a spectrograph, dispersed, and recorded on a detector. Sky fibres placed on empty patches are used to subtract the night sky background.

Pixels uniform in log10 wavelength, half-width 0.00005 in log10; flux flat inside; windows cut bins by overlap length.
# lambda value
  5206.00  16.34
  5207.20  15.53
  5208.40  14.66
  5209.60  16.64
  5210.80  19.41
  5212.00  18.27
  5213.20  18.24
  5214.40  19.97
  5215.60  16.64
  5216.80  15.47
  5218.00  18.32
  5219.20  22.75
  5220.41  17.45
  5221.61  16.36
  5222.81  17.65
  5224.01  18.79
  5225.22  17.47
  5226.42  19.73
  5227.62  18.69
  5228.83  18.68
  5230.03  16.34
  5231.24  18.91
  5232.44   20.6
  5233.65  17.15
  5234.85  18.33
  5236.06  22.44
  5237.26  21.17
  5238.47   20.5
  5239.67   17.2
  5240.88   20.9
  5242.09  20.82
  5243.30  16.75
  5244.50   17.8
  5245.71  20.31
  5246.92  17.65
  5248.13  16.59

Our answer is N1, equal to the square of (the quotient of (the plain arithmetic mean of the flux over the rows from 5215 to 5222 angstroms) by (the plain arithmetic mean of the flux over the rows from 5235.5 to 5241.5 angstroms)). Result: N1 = 0.76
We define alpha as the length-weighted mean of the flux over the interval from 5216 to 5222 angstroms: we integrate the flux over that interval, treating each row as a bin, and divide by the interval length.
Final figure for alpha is 18.1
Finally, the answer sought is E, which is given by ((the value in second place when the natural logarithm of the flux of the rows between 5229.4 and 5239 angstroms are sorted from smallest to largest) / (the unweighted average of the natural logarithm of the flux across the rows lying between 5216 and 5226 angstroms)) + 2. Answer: 2.98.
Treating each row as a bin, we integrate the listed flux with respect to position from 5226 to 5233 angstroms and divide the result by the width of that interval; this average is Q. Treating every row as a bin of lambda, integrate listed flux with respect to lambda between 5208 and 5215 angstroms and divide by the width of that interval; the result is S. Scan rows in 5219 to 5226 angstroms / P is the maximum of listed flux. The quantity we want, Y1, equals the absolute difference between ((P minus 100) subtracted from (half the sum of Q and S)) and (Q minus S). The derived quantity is 95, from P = 22.75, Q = 18.8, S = 18.0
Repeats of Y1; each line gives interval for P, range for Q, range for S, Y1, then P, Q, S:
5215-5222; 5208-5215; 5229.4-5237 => 97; 22.75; 18.0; 19.1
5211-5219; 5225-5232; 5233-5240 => 100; 19.97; 18.4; 19.6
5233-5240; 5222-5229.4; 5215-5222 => 95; 22.44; 18.4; 17.9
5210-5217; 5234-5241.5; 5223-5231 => 97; 19.97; 20.0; 18.3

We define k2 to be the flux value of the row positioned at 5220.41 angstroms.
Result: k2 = 17.45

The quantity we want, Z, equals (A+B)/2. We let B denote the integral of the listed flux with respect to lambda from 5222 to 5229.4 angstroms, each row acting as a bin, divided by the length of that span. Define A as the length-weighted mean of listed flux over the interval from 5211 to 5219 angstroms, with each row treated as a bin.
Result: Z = 18.3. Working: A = 18.2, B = 18.4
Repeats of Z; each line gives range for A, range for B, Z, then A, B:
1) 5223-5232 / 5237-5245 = 18.8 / 18.4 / 19.2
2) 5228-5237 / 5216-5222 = 18.5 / 19.0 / 18.1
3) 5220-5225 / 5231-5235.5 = 18.2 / 17.6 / 18.8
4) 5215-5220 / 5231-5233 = 19.1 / 18.3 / 19.9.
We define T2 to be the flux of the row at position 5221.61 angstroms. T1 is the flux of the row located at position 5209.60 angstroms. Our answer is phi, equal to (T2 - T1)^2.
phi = 0.1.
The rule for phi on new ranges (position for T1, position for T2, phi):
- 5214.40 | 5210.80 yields 0.3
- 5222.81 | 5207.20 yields 4.5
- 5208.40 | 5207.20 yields 0.8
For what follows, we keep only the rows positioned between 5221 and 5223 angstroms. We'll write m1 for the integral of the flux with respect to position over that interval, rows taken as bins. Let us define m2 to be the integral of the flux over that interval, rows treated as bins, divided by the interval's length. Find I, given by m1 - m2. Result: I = 17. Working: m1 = 34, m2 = 16.9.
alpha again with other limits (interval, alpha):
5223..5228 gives 18.6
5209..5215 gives 18.5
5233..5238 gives 19.8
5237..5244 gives 19.5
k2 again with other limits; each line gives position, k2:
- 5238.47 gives 20.5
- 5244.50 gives 17.8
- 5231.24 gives 18.91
